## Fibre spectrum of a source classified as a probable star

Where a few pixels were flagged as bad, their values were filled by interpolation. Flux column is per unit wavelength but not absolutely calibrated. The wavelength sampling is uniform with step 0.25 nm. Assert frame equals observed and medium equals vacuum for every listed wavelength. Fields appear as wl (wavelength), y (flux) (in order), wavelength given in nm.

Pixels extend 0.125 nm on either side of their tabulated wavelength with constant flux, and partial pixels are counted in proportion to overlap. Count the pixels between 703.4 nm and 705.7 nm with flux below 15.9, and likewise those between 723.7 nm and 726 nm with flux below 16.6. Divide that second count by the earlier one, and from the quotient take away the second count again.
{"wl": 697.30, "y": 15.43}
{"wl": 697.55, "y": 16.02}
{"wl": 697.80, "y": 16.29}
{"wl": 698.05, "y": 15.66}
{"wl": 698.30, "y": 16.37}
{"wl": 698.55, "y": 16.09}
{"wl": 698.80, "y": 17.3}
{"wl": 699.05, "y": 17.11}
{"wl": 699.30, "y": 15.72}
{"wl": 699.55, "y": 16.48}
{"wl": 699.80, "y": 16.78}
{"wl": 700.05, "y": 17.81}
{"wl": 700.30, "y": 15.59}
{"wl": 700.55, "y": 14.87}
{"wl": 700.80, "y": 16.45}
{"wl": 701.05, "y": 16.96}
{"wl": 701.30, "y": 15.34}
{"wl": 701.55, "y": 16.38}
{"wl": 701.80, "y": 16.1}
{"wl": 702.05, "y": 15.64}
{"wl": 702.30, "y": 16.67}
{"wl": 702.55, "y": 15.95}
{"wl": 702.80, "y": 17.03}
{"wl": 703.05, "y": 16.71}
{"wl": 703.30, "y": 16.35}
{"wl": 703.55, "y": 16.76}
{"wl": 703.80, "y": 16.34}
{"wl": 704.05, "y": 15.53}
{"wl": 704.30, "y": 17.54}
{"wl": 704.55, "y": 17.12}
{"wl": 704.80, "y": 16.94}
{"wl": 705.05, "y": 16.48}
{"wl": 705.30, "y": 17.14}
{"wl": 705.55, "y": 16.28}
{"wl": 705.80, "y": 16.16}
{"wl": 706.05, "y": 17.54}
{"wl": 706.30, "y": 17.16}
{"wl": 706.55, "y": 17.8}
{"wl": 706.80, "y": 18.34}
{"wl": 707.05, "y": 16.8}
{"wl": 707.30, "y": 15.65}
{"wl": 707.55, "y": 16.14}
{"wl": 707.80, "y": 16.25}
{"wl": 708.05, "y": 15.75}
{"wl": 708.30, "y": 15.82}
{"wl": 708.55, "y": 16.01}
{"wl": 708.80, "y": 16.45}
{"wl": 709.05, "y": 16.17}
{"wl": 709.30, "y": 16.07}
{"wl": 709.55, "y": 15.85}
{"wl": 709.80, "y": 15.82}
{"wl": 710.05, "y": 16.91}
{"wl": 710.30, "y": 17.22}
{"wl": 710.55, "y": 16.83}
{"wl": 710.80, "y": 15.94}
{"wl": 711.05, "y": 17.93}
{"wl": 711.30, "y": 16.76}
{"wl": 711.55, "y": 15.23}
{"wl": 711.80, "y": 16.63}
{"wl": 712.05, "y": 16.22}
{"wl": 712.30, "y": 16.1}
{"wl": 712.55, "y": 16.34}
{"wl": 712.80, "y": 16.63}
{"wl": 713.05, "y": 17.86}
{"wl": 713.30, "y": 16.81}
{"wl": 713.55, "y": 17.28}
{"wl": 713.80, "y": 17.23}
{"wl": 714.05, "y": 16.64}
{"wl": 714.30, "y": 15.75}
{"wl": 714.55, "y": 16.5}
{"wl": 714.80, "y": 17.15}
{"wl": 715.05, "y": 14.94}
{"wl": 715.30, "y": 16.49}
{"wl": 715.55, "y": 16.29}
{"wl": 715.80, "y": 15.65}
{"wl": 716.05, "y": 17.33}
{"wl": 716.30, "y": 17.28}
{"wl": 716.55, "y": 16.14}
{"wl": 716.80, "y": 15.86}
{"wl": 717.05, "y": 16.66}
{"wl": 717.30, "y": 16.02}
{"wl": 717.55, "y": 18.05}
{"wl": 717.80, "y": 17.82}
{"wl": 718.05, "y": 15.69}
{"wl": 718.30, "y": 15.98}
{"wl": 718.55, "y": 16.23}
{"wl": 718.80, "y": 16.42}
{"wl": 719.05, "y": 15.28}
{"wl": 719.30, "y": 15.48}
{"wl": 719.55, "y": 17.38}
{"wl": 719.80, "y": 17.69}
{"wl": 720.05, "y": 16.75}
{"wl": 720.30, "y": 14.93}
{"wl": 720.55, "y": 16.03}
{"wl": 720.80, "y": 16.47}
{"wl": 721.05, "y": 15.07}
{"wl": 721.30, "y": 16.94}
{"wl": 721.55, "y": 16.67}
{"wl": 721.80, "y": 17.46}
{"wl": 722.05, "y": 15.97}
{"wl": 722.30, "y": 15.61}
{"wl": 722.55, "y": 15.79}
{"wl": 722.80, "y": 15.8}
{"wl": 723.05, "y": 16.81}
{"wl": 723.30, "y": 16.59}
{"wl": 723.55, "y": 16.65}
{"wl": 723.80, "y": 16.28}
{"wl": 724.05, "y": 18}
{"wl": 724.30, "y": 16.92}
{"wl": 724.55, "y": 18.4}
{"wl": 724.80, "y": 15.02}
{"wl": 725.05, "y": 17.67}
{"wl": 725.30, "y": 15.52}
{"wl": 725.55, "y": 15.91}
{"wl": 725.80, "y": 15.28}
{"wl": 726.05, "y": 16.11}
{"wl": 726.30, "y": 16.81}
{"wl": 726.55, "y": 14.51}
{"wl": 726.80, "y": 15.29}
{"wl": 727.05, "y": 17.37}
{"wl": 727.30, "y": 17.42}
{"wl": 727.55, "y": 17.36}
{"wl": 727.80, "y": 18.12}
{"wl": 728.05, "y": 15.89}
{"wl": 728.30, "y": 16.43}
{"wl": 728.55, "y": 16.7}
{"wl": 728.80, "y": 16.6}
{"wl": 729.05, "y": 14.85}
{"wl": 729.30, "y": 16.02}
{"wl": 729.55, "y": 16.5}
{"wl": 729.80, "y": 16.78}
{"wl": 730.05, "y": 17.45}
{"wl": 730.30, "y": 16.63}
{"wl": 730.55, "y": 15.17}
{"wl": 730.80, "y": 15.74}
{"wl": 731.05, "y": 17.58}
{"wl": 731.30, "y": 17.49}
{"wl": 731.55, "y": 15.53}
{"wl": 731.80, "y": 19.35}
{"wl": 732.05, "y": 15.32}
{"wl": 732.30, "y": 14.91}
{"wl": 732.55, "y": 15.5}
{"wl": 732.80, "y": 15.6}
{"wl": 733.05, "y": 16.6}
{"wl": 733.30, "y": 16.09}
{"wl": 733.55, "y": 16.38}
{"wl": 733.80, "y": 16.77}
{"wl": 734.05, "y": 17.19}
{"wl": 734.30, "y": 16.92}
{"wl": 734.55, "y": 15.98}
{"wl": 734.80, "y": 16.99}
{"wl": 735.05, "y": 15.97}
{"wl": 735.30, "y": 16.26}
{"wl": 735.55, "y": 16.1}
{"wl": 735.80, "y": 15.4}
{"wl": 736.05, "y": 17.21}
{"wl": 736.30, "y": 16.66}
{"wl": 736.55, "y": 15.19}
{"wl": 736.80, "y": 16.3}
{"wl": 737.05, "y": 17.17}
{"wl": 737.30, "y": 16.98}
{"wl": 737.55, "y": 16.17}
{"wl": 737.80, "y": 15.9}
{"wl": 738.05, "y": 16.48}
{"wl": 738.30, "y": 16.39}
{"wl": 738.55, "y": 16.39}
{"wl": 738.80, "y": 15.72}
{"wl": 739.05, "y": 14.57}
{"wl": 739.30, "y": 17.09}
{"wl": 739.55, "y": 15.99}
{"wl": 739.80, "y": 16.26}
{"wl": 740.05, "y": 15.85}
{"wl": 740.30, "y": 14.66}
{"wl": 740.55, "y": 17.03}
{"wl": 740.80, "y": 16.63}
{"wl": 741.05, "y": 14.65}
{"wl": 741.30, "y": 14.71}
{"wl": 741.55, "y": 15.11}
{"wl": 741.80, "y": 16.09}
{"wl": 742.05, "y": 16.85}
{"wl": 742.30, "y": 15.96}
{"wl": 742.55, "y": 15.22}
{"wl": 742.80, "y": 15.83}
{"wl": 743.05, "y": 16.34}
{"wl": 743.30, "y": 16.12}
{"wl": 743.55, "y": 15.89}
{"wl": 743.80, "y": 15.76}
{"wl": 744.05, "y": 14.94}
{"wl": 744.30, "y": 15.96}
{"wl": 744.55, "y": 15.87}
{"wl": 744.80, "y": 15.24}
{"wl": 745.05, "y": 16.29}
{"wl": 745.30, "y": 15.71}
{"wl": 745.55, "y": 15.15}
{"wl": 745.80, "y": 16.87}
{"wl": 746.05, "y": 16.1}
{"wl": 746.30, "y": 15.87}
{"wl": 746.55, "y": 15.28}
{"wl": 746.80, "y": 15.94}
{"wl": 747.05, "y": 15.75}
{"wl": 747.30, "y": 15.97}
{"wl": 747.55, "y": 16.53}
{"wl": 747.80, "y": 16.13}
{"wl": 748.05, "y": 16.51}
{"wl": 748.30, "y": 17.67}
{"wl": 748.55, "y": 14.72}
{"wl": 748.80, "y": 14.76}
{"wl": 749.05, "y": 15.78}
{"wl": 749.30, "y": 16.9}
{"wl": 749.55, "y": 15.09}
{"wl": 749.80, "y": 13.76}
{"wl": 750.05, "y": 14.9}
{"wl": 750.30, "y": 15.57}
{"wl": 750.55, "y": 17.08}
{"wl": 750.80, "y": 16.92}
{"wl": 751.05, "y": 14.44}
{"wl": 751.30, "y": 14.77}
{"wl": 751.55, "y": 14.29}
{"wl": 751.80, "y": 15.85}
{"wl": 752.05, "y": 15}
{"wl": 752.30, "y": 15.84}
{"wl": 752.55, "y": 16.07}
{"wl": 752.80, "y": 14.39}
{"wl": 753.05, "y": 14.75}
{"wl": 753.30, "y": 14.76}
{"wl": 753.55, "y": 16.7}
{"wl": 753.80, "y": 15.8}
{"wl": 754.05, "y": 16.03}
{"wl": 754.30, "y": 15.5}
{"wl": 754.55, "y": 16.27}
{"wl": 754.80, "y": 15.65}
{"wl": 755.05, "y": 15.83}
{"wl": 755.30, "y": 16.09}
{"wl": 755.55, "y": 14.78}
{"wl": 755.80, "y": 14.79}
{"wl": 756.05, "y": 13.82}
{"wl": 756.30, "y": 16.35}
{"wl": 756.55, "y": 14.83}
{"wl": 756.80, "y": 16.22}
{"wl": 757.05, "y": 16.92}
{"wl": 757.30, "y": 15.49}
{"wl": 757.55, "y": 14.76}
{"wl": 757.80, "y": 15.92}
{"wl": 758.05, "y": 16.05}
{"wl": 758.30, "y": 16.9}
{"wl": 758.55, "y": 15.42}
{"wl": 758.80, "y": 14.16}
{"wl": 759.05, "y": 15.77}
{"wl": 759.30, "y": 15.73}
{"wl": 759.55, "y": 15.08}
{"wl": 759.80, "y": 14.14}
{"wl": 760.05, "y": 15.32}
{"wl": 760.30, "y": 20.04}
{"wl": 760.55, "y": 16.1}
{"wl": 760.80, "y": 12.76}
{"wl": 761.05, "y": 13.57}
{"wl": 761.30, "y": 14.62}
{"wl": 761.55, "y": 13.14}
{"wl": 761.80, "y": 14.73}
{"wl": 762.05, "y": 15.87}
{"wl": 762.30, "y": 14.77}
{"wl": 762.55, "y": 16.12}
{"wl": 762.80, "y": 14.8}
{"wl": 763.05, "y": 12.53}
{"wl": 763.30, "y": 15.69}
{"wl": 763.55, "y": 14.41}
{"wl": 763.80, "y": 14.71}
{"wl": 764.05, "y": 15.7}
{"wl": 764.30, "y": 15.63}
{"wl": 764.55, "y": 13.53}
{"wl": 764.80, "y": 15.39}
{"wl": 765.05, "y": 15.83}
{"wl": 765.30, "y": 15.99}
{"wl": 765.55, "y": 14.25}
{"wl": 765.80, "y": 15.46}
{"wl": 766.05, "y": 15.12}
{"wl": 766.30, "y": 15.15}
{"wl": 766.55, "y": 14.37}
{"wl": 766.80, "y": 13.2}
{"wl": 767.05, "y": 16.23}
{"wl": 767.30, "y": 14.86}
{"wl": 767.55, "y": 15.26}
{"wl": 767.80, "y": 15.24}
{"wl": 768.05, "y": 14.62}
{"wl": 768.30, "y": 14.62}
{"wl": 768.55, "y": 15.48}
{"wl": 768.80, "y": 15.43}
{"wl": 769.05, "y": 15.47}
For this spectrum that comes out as 0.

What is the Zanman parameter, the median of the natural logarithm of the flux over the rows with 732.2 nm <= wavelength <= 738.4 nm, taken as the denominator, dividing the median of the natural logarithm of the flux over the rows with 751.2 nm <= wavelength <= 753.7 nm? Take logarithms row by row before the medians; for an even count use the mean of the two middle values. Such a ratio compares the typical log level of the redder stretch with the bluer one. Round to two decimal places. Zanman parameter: 0.97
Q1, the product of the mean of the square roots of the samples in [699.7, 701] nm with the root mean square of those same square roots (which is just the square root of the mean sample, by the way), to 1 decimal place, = 16.3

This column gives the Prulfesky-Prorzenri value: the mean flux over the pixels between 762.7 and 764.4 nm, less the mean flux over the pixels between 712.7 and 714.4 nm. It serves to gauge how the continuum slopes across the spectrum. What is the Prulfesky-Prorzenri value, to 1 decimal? -2.1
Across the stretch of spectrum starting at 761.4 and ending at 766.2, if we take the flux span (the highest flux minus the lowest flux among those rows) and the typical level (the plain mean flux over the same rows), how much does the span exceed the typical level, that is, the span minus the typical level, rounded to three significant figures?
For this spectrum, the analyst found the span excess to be -11.3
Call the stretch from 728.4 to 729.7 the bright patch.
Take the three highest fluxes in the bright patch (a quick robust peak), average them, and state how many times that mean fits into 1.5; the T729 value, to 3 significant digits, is 0.0904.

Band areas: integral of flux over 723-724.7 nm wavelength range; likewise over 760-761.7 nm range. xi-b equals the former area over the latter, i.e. 1.13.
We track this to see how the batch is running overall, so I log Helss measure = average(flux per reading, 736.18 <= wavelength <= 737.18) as 16.3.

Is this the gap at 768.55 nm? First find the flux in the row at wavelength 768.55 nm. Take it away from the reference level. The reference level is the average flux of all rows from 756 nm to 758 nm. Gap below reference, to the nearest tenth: 0.1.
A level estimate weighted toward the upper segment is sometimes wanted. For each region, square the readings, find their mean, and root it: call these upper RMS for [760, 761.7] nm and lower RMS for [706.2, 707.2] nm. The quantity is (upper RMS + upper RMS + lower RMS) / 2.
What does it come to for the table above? 24.0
